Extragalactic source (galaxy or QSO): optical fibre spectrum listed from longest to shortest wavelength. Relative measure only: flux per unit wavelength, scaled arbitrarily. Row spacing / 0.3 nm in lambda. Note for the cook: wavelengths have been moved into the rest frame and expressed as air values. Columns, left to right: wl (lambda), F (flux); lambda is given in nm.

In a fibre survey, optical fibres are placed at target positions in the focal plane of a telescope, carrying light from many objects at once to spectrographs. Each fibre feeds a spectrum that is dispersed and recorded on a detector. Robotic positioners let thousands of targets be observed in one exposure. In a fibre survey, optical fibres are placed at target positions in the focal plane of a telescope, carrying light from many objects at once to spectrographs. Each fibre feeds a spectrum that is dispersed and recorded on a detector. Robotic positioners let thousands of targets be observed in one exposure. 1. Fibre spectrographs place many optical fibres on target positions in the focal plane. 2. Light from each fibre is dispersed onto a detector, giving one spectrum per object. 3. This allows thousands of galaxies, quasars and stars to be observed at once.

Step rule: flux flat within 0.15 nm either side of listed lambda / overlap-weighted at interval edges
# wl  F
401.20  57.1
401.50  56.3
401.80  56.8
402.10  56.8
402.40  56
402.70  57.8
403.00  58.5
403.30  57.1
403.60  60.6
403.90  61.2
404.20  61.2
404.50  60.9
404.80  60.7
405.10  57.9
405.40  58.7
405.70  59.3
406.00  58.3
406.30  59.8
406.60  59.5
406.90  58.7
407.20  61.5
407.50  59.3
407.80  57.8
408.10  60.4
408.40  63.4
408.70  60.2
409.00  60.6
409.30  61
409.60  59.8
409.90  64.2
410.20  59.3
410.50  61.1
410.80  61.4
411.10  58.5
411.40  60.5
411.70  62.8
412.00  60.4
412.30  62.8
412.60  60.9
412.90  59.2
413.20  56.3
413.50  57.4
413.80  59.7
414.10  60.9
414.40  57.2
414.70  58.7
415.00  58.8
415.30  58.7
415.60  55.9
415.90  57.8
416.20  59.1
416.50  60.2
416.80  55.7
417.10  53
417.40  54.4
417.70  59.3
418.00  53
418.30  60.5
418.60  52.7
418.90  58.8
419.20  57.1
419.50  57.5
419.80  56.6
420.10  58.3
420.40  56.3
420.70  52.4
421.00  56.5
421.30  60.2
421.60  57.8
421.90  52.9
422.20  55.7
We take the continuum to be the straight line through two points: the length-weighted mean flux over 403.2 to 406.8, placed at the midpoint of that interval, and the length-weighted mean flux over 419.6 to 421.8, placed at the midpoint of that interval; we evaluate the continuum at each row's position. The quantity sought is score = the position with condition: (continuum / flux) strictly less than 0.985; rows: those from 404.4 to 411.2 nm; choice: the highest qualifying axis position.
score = 410.80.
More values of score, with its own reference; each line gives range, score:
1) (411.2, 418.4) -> 418.30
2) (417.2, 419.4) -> 418.90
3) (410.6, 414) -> 413.80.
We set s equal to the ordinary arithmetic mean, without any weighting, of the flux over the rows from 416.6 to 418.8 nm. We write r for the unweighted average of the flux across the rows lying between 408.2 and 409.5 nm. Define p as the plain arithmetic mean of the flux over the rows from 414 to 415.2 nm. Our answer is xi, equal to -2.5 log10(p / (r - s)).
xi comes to -2.5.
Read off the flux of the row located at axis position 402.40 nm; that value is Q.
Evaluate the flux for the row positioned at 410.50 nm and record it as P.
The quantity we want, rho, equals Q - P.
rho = -5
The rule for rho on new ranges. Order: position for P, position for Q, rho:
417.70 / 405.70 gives 0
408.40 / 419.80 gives -7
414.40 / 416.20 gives 2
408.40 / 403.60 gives -3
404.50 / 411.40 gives 0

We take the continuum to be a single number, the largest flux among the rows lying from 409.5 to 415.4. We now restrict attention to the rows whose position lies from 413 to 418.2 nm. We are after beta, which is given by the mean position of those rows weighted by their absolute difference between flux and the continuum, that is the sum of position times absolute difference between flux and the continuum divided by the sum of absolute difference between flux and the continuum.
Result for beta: 415.82 nm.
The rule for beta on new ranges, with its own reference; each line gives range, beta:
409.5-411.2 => 410.44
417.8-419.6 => 418.69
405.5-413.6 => 409.56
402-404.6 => 403.04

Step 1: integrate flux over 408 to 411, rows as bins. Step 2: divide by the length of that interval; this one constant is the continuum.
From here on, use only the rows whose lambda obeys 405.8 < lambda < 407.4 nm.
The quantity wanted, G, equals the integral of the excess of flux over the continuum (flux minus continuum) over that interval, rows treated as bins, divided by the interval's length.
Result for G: -2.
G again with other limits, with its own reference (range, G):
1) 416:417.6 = -4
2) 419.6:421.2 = -5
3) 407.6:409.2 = -1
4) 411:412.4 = 0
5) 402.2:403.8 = -3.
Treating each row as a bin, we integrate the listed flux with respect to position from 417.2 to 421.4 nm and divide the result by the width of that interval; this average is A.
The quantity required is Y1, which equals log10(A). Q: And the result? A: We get 1.75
